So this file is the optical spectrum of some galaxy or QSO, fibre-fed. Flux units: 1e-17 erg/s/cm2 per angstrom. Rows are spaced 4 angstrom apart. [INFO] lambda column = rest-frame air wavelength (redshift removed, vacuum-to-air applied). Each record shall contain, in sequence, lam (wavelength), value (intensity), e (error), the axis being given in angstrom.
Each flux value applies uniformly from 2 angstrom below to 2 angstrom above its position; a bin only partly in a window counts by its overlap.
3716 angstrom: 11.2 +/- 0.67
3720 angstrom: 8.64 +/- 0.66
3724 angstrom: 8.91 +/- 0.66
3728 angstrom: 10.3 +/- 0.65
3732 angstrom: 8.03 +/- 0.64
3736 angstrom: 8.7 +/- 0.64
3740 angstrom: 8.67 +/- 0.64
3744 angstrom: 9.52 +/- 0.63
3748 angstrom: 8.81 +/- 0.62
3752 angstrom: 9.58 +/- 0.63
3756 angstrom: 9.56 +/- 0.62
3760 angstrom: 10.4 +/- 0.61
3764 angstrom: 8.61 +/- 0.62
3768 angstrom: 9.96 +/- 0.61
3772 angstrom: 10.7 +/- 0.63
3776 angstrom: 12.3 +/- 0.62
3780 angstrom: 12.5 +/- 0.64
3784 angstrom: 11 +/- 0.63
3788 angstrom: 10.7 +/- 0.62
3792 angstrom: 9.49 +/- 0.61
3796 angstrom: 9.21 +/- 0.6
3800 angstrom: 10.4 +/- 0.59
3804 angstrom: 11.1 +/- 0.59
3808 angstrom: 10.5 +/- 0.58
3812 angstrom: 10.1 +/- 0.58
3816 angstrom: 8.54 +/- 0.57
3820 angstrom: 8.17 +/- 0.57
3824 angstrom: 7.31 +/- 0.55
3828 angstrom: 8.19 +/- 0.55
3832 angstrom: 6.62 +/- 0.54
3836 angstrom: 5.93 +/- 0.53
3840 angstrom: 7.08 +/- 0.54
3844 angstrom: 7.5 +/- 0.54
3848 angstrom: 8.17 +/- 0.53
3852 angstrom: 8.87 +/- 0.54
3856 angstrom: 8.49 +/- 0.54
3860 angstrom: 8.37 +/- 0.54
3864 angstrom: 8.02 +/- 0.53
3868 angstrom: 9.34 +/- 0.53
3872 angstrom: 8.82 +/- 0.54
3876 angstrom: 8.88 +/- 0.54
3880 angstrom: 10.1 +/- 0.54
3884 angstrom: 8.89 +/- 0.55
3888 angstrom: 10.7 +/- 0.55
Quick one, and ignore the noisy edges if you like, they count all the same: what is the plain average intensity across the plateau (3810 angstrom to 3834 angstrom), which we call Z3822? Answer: 8.2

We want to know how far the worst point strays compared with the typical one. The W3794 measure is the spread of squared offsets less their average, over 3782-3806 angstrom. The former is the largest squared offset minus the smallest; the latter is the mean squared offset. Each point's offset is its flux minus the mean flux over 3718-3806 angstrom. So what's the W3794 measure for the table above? 1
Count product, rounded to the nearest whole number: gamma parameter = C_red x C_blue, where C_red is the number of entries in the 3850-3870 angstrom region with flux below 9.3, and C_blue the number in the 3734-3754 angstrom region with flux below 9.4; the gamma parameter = 12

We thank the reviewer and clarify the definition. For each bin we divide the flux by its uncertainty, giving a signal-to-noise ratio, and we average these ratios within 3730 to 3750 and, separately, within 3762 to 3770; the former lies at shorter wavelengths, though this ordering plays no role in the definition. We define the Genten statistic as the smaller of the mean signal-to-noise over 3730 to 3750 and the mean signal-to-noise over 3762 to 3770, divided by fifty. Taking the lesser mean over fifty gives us 0.276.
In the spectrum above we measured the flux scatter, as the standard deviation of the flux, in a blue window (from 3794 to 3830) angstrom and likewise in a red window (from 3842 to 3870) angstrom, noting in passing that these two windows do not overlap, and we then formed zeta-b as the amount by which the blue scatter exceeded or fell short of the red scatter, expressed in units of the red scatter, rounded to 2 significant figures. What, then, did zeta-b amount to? 1.2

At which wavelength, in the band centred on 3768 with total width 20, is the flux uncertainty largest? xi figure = 3772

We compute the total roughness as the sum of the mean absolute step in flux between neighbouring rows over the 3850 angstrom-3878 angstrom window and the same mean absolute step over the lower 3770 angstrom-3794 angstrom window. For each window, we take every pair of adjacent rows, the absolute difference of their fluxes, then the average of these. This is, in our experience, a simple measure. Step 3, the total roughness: 1.42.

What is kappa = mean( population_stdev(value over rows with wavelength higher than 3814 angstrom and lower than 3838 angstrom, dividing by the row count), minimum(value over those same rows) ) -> 3.4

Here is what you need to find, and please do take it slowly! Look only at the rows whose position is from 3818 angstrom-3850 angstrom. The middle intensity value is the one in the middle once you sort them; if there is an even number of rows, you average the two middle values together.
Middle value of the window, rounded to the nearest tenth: 7.4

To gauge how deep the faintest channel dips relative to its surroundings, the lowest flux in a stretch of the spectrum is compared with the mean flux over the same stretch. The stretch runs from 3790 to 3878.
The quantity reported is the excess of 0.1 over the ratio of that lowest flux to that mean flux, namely -0.59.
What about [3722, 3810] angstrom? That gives -0.71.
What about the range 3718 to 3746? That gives -0.80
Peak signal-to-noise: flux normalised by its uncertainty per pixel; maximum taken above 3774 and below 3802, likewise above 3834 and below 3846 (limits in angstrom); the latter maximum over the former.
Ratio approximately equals 0.70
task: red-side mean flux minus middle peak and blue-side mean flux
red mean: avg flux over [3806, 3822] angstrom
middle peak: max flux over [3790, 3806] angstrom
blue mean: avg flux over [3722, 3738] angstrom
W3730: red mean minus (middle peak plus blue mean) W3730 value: -10.8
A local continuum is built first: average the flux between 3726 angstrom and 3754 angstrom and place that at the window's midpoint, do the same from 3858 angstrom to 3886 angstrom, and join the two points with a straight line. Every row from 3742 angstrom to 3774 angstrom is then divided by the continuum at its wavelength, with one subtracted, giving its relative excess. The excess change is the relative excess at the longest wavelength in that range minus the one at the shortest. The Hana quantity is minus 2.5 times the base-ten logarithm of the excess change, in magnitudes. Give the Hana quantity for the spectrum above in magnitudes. 2.2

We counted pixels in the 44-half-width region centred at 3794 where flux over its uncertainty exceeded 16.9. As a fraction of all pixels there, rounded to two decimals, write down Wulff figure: 0.45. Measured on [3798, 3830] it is 0.50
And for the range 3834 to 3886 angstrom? 0.15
